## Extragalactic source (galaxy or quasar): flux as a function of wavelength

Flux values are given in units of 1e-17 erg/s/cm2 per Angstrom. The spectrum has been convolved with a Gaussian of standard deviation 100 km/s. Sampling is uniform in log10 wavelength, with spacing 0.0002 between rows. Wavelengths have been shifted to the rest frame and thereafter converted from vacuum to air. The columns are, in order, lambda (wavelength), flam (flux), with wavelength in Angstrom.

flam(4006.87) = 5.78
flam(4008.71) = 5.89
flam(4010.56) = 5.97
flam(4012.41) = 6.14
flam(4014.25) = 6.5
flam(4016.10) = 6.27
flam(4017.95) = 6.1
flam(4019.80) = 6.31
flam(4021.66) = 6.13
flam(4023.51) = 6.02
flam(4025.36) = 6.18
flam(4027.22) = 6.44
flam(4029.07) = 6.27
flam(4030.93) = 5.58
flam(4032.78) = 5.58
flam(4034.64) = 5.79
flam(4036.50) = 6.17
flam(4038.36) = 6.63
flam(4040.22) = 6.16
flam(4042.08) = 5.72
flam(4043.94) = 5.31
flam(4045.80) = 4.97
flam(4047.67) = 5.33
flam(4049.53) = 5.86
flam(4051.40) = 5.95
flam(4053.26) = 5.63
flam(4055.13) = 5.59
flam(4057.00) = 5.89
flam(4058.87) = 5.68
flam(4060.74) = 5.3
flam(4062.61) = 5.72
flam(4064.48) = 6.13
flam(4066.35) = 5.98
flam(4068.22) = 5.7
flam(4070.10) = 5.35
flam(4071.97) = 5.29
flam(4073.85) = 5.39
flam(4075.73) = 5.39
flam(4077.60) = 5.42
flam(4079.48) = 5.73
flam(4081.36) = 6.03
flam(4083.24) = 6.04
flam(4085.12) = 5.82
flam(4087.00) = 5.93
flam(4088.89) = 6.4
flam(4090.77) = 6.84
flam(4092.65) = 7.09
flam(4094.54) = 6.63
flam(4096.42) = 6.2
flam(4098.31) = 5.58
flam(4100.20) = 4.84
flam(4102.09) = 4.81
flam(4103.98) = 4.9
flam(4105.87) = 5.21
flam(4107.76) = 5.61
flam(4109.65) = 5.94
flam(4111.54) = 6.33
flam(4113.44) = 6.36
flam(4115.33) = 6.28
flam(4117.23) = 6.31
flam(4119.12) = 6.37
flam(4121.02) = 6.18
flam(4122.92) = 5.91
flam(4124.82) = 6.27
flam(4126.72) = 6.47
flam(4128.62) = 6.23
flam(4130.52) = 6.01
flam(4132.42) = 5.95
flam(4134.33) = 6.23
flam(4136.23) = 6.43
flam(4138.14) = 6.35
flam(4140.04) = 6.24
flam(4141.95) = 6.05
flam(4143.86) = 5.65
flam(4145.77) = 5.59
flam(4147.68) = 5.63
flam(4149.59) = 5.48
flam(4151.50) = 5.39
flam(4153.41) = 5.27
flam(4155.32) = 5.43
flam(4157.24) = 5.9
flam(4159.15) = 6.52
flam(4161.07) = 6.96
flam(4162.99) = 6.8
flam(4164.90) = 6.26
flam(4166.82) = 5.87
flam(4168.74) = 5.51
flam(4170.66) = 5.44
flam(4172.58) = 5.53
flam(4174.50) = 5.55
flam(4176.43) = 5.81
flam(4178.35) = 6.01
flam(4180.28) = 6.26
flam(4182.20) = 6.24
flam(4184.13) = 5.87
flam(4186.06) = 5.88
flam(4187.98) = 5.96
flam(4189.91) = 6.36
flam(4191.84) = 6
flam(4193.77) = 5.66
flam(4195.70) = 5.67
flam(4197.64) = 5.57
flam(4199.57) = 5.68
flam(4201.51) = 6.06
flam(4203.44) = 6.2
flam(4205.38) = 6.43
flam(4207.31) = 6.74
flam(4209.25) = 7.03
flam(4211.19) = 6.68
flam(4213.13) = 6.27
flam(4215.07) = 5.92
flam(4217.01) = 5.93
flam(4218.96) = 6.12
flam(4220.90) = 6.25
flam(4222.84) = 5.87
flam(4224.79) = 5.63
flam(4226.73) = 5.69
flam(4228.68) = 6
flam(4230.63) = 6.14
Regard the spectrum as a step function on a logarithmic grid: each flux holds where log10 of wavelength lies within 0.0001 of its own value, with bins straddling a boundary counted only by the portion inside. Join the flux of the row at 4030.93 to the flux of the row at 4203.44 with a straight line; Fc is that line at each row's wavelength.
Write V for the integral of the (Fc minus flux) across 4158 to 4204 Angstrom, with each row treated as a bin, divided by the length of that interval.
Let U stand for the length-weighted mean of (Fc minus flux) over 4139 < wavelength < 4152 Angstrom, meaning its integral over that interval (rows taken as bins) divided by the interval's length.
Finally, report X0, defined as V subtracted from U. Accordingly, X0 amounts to 0.12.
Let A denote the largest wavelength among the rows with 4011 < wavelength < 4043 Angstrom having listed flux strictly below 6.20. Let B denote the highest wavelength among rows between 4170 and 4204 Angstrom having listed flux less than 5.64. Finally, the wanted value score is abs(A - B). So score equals 155.6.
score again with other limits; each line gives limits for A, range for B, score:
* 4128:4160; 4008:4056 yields 102.1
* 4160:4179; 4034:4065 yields 117.6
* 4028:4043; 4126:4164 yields 113.2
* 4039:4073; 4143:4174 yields 100.6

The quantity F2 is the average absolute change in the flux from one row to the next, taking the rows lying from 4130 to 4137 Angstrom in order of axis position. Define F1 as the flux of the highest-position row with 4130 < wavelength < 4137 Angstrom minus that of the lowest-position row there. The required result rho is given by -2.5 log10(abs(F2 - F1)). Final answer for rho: 1.5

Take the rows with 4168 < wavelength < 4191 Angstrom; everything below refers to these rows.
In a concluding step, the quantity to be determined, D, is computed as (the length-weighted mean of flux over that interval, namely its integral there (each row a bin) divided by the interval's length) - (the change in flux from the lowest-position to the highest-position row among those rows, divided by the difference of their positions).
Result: 5.8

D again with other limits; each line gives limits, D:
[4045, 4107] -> 5.7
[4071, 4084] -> 5.5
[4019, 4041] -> 6.1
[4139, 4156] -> 5.7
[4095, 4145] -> 6.0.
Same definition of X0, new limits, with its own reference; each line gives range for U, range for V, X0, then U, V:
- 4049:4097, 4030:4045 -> 0.10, -0.15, -0.3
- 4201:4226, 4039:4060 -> 0.01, 0.00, 0.0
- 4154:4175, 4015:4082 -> 0.25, 0.08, -0.2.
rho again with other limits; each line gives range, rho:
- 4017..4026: 2.7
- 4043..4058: 1.3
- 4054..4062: 0.6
